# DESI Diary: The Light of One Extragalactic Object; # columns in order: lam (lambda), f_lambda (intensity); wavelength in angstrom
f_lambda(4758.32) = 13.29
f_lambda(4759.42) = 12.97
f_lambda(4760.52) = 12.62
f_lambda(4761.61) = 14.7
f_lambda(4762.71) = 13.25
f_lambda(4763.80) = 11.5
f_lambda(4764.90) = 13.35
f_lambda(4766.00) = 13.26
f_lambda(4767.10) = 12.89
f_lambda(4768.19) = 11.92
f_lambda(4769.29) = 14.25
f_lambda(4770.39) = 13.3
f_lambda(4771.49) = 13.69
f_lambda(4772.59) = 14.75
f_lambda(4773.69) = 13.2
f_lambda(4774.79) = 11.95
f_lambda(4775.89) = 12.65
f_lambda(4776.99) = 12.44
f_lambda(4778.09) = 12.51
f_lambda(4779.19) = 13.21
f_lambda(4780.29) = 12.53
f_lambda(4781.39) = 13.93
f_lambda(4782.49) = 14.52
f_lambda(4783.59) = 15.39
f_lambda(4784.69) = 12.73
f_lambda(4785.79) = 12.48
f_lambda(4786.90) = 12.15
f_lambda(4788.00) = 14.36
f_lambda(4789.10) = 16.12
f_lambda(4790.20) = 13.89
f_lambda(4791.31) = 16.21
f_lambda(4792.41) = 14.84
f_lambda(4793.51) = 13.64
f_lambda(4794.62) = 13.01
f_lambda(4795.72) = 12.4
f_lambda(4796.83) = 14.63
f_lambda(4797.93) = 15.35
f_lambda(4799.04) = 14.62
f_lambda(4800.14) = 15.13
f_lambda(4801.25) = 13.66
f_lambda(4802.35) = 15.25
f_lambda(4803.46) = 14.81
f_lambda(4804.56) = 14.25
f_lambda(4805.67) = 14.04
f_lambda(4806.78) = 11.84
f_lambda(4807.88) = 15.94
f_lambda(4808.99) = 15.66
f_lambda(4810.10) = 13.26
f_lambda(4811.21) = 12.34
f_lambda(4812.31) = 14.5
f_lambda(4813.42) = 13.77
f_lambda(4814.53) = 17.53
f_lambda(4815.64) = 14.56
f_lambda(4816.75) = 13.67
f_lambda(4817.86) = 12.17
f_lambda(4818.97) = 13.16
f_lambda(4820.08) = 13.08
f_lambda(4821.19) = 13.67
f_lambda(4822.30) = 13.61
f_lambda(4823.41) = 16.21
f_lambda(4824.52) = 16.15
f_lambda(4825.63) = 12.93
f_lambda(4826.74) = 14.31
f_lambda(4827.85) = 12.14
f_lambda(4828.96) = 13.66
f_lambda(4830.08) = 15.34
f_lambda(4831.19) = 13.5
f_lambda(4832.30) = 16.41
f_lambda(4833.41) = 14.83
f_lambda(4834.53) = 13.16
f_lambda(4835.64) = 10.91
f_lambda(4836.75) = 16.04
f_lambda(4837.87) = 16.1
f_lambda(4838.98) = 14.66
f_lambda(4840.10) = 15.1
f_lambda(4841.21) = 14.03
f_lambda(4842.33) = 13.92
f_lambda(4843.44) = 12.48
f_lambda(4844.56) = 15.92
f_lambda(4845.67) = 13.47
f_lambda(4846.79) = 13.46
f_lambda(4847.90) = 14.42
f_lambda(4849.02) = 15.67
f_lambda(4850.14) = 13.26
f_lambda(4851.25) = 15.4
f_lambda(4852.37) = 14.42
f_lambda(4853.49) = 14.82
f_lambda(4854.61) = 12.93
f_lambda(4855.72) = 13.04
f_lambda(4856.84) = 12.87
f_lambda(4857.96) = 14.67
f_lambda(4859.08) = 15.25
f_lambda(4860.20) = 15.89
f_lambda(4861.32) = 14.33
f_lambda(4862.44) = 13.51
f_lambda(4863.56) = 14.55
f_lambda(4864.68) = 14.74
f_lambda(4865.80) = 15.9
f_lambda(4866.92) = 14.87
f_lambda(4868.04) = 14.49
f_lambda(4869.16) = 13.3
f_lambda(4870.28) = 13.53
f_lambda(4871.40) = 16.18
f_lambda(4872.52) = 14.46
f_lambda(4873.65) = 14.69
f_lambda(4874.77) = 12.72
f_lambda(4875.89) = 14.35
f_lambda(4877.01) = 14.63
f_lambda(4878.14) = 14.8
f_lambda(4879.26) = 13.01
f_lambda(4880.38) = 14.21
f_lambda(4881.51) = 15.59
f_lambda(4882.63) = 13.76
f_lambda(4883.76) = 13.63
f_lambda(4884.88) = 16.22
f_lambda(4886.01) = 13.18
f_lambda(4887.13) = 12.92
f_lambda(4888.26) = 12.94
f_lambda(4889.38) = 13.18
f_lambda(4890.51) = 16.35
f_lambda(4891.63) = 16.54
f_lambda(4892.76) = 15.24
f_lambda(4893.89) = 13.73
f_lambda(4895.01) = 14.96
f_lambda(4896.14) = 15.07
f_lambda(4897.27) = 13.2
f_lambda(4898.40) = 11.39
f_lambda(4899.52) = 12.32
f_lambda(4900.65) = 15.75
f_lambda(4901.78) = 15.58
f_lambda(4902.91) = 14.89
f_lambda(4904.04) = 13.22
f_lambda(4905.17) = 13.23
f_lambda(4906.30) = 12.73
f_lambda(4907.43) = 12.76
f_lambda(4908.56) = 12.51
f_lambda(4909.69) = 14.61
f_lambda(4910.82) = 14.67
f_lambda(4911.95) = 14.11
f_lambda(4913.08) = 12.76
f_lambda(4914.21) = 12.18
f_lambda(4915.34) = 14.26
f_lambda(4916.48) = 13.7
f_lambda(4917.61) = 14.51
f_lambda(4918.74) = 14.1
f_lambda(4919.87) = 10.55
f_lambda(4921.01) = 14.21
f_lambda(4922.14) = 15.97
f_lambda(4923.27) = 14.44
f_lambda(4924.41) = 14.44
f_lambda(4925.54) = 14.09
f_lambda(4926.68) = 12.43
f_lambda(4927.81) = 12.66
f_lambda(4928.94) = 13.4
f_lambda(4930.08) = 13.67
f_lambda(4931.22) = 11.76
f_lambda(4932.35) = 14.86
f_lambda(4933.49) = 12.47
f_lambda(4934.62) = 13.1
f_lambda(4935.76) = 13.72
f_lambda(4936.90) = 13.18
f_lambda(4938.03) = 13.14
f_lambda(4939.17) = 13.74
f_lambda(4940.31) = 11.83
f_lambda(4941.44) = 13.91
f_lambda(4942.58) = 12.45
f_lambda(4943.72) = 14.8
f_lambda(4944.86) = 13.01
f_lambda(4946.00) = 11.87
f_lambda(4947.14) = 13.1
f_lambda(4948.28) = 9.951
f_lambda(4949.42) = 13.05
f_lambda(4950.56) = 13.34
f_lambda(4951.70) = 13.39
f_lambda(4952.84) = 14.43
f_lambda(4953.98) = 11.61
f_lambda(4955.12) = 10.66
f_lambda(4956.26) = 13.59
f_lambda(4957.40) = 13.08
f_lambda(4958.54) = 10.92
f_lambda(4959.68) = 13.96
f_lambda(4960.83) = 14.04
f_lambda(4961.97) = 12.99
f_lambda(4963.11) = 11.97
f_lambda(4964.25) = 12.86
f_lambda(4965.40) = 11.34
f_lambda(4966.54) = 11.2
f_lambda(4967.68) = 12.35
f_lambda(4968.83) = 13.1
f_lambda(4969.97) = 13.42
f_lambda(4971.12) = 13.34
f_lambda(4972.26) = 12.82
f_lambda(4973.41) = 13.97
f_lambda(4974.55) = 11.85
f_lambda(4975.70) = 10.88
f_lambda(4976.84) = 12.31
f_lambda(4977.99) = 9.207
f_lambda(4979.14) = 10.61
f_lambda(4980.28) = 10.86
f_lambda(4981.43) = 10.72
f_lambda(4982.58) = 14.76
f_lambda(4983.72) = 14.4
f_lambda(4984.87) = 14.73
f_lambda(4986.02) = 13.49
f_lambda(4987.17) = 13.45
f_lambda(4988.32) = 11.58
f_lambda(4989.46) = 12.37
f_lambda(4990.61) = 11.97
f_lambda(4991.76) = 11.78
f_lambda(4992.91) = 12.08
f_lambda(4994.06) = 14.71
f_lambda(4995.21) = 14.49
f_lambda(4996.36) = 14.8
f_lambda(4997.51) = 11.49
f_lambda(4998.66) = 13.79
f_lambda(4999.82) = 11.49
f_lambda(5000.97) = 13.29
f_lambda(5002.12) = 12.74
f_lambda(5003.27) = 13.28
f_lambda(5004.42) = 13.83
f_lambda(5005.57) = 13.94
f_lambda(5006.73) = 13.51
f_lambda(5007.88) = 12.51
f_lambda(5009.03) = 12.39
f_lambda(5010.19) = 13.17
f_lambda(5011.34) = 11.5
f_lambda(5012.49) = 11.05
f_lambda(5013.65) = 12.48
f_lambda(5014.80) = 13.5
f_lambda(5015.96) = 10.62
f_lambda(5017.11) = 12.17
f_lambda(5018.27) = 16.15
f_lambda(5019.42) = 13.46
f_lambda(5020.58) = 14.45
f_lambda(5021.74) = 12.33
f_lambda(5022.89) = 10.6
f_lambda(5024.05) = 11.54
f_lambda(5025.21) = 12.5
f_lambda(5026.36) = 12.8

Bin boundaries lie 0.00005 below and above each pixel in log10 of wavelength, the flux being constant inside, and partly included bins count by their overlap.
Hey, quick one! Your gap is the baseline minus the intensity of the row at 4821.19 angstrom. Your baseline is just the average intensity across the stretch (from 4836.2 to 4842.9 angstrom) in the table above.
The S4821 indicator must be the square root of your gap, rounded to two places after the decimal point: 1.14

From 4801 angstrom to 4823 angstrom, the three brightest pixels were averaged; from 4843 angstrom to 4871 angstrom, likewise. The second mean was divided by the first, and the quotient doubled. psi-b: 1.94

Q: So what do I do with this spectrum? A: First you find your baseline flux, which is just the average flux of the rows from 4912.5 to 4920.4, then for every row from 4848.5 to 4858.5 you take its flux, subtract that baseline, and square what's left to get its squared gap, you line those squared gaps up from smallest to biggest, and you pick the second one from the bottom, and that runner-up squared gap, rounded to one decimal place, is 0.0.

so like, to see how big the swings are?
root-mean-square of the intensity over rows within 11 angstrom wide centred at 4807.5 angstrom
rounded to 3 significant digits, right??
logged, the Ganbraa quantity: 14.2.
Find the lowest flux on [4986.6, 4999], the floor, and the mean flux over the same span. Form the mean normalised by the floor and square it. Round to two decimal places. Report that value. 1.27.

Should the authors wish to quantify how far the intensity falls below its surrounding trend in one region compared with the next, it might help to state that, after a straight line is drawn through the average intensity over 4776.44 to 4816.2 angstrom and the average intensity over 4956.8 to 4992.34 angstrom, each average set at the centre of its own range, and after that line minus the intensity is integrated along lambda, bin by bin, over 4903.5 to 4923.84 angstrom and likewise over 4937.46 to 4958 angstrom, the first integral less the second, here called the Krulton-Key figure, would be -9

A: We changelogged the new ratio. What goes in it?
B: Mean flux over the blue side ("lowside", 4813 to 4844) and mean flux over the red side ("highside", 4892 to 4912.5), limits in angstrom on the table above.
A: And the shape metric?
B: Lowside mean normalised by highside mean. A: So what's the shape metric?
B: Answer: 1.02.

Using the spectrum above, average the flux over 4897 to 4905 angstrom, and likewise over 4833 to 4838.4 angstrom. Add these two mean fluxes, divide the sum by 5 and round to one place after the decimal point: 5.6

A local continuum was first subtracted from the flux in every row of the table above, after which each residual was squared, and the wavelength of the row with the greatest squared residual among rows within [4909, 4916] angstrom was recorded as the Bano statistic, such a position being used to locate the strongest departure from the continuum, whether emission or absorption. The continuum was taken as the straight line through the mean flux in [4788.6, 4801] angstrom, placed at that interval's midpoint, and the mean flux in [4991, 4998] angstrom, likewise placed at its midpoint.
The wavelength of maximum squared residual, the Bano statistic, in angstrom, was 4914.21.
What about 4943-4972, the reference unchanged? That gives 4948.28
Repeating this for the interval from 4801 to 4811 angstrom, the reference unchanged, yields 4806.78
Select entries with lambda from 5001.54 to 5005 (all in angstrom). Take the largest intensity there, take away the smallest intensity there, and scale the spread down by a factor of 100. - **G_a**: 0.011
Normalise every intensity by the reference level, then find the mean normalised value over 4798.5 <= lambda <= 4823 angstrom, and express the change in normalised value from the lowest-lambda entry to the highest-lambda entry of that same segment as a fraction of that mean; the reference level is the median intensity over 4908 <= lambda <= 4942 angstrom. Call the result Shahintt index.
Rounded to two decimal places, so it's -0.07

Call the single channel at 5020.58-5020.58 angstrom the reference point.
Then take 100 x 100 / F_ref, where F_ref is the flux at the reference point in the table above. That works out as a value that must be 692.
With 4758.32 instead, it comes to 752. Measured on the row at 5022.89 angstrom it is 943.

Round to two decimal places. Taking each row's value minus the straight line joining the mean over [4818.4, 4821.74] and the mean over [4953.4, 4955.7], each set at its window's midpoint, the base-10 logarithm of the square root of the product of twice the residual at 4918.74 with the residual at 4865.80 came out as 0.60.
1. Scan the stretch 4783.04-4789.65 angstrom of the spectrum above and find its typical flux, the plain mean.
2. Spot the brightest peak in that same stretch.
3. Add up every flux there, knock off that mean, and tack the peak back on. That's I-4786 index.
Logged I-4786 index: 85.5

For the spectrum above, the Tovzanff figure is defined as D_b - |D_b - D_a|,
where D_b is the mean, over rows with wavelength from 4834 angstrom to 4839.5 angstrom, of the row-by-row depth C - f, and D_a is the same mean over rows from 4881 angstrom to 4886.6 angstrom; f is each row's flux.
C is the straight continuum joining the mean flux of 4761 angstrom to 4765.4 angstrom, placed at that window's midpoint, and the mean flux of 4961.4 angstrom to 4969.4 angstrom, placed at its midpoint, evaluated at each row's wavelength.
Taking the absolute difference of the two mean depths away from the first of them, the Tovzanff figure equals -1.8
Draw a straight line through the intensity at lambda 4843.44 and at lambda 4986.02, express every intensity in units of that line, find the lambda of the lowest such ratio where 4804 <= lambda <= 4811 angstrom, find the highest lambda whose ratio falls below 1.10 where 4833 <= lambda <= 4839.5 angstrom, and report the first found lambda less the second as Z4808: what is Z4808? -28.9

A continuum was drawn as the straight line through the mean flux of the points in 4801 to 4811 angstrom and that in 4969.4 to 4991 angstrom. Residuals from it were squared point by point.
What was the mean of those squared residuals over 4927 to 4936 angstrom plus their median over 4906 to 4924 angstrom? 2.0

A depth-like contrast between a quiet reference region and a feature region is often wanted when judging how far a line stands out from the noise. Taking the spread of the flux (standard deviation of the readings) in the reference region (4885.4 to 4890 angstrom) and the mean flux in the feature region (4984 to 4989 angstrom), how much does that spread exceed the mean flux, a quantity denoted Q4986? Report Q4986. -13.2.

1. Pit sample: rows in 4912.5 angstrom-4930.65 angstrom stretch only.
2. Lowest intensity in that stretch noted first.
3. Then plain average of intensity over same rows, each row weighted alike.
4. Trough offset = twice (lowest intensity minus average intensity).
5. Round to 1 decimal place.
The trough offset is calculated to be -6.1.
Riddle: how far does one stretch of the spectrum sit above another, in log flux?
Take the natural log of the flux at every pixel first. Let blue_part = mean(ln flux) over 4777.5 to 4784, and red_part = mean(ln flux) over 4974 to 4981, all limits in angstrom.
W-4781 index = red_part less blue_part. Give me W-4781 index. -0.22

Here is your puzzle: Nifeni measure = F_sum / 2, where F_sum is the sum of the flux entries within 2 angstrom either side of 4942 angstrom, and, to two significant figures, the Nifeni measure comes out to 26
